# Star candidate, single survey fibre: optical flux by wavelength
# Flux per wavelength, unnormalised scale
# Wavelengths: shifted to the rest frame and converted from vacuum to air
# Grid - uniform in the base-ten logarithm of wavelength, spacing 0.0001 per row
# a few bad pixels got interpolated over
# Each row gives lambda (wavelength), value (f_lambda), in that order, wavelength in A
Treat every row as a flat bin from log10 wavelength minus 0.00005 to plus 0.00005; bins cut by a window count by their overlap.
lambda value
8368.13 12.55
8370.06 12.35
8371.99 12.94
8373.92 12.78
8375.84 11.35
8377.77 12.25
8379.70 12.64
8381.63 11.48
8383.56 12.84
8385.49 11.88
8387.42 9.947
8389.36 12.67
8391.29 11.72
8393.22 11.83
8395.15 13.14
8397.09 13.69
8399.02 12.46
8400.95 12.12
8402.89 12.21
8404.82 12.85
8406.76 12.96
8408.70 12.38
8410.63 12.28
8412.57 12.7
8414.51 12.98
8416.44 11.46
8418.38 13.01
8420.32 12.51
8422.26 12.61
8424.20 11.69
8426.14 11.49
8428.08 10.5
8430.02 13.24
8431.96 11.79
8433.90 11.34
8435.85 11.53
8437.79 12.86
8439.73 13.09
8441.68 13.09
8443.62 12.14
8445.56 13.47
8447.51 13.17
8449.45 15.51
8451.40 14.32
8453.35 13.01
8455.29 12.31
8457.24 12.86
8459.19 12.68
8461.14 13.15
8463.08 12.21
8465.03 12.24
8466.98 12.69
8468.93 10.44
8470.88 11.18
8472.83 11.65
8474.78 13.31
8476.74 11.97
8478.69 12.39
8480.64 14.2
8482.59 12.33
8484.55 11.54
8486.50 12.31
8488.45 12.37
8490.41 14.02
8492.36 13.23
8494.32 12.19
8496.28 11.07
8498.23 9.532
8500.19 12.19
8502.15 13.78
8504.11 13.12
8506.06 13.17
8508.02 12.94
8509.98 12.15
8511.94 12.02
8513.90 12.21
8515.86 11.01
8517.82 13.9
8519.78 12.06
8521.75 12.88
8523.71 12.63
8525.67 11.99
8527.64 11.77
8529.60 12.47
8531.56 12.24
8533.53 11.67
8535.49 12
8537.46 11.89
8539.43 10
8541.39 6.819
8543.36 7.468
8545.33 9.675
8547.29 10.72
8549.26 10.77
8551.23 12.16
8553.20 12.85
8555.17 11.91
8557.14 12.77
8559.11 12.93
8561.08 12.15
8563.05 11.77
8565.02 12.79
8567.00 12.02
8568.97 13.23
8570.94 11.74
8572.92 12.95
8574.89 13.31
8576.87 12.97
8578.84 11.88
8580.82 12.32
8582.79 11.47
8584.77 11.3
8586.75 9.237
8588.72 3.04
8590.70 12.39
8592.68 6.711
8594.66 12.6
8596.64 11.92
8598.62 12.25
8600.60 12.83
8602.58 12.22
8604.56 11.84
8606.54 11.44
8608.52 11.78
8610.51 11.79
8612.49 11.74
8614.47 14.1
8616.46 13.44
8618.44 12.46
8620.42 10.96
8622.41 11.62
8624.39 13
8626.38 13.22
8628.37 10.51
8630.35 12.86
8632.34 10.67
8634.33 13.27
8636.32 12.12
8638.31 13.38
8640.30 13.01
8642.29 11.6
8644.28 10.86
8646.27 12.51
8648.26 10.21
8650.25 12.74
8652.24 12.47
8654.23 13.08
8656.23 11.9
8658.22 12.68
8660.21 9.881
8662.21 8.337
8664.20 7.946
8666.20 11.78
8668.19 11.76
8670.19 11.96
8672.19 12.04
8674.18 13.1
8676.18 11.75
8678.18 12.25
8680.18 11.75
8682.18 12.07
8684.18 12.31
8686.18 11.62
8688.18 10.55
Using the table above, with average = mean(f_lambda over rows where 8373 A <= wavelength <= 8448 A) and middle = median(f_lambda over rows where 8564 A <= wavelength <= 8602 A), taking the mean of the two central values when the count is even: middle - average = -0.06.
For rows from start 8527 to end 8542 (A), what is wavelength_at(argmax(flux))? 8529.60 A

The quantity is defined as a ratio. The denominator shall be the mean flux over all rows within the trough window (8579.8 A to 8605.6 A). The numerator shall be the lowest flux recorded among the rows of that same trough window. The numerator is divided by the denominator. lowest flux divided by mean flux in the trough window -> 0.282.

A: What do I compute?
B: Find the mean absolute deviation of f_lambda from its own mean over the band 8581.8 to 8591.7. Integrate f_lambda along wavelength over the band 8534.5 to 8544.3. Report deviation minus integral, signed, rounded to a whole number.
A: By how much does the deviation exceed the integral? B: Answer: -92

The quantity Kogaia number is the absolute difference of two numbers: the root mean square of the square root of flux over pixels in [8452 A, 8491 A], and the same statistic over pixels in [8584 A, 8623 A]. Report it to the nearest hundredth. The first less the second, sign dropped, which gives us 0.17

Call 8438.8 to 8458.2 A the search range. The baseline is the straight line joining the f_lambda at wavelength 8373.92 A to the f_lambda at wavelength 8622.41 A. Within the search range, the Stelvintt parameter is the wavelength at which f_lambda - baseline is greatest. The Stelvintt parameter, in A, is 8449.45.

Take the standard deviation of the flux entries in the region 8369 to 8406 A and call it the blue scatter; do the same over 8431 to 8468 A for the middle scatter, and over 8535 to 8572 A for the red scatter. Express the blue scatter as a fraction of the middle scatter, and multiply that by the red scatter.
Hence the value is 1.5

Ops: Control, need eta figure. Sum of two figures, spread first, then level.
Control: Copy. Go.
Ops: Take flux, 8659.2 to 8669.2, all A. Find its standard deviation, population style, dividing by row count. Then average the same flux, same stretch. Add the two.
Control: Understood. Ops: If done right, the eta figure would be 11.6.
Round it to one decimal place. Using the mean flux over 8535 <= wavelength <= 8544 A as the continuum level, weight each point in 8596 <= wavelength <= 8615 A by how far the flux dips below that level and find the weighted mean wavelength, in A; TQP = 8605.9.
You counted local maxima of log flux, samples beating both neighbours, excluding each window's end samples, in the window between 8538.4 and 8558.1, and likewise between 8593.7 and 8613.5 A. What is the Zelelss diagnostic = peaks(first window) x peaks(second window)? 2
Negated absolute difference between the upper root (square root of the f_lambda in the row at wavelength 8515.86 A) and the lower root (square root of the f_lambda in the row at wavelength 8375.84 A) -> -0.05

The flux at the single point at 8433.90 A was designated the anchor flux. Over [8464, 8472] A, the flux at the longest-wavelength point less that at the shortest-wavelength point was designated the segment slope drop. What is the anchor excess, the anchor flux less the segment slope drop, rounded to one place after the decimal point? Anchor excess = 12.4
